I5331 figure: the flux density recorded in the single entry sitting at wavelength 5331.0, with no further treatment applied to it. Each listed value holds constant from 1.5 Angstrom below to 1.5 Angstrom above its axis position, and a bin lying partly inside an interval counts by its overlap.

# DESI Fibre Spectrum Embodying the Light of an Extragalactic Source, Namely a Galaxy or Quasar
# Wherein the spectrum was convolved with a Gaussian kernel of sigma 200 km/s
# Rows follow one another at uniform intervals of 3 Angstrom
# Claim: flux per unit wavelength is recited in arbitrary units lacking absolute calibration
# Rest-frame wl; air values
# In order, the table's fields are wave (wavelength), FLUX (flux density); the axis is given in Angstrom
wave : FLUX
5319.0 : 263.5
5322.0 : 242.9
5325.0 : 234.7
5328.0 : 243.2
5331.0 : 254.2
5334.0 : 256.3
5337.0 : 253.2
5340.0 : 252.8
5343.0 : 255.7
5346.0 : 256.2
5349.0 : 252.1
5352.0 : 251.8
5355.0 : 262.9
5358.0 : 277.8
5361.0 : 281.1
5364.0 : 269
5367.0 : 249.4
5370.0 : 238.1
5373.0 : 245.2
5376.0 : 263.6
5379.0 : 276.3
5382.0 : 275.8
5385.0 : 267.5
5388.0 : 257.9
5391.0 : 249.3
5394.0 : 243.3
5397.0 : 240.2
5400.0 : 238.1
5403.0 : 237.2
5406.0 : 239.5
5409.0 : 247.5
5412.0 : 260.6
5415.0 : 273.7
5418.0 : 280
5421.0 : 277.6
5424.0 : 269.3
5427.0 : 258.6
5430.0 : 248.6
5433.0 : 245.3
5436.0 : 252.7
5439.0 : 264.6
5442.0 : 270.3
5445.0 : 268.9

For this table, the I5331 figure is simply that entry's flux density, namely 254.2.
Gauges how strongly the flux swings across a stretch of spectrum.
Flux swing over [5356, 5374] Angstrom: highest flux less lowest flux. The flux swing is 43.0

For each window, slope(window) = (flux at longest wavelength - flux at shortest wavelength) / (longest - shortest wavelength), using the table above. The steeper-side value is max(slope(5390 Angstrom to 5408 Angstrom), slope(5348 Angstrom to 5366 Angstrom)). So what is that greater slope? 1.1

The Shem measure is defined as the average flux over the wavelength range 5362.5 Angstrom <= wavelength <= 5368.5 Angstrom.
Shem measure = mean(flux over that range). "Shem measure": 259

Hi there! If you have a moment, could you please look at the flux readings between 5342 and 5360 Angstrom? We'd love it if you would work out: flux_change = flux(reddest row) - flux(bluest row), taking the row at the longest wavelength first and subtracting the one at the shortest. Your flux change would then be 22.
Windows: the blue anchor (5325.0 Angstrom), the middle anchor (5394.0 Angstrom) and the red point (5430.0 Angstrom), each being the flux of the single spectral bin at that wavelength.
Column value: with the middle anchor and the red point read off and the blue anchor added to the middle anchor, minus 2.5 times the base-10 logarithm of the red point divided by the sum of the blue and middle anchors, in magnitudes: 0.71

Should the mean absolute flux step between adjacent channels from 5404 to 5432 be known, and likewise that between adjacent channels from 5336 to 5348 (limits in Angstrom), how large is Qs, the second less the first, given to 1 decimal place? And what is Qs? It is -7.7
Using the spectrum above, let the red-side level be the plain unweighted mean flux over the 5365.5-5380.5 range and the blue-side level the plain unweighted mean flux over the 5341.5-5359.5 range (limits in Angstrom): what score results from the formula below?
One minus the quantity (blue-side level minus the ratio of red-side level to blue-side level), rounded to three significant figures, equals -257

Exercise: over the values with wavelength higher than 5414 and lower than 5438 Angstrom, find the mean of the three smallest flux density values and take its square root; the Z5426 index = 15.8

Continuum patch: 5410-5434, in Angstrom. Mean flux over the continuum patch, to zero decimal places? 264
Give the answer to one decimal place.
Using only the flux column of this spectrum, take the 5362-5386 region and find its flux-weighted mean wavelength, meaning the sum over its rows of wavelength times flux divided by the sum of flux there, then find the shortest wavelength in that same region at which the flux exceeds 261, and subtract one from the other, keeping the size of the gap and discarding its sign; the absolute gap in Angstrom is 10.7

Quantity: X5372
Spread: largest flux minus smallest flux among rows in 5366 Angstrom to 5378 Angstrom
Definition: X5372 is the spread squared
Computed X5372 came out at 650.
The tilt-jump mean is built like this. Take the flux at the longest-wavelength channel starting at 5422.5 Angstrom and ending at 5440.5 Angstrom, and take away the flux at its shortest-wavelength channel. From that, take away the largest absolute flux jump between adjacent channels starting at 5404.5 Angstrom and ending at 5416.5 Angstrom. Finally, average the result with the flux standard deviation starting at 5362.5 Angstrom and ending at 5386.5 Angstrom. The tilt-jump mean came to -2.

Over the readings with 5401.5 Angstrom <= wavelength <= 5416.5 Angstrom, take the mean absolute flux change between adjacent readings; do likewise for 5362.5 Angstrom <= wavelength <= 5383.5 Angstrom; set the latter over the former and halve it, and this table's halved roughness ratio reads 0.64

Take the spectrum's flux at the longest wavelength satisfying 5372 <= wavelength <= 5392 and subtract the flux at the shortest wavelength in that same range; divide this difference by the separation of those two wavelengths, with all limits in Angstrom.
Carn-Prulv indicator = 0.2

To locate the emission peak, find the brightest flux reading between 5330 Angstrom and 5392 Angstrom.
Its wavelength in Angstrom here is 5361.0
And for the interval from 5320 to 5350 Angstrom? 5334.0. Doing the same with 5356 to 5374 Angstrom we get 5361.0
